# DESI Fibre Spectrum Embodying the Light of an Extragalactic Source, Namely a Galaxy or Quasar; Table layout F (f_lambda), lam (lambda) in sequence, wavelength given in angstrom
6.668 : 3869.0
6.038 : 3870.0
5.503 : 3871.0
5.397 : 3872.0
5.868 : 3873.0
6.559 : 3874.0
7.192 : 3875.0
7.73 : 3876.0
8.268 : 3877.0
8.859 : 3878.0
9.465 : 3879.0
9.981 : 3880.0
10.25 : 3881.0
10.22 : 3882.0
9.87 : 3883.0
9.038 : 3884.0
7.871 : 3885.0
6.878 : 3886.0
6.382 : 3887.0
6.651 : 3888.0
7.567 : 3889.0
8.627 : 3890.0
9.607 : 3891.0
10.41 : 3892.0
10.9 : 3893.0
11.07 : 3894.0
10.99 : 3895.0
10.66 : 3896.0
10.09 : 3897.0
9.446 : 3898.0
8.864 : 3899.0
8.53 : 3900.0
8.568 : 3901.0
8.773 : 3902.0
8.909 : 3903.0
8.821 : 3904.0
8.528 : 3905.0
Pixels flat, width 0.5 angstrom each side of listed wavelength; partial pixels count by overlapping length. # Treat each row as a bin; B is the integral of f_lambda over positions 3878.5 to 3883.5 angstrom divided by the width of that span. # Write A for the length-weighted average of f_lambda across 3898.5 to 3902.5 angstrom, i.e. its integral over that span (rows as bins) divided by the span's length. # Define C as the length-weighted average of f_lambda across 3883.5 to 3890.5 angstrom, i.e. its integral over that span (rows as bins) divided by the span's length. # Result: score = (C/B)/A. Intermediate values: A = 9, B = 10.0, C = 7.6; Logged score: 0.088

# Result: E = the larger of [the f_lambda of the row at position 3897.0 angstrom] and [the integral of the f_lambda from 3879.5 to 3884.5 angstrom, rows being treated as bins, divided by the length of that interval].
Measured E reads 10.1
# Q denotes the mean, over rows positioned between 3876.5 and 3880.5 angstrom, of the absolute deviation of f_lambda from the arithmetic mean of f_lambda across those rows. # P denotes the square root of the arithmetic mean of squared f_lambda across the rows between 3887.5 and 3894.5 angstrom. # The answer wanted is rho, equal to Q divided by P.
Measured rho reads 0.06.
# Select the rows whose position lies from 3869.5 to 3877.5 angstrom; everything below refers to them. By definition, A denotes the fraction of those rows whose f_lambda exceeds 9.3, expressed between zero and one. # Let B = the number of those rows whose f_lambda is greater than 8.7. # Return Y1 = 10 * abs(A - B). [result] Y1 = 0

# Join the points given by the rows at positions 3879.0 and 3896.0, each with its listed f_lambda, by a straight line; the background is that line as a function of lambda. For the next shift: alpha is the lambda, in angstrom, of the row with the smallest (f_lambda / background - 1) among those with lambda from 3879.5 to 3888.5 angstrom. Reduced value 3887.0 angstrom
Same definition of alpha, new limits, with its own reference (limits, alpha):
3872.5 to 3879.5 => 3873.0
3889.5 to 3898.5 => 3890.0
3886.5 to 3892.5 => 3887.0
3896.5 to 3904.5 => 3901.0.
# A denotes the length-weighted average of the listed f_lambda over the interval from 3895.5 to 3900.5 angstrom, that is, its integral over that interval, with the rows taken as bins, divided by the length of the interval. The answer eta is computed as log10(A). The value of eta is 0.98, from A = 9.5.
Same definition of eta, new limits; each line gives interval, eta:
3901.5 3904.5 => 0.95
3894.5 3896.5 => 1.03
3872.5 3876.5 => 0.83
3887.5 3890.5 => 0.88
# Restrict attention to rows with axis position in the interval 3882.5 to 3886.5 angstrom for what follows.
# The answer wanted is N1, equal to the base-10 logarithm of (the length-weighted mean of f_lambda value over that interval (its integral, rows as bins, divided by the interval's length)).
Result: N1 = 0.93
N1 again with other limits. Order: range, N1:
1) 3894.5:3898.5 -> 1.01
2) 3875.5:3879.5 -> 0.93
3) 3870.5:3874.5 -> 0.77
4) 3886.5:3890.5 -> 0.86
